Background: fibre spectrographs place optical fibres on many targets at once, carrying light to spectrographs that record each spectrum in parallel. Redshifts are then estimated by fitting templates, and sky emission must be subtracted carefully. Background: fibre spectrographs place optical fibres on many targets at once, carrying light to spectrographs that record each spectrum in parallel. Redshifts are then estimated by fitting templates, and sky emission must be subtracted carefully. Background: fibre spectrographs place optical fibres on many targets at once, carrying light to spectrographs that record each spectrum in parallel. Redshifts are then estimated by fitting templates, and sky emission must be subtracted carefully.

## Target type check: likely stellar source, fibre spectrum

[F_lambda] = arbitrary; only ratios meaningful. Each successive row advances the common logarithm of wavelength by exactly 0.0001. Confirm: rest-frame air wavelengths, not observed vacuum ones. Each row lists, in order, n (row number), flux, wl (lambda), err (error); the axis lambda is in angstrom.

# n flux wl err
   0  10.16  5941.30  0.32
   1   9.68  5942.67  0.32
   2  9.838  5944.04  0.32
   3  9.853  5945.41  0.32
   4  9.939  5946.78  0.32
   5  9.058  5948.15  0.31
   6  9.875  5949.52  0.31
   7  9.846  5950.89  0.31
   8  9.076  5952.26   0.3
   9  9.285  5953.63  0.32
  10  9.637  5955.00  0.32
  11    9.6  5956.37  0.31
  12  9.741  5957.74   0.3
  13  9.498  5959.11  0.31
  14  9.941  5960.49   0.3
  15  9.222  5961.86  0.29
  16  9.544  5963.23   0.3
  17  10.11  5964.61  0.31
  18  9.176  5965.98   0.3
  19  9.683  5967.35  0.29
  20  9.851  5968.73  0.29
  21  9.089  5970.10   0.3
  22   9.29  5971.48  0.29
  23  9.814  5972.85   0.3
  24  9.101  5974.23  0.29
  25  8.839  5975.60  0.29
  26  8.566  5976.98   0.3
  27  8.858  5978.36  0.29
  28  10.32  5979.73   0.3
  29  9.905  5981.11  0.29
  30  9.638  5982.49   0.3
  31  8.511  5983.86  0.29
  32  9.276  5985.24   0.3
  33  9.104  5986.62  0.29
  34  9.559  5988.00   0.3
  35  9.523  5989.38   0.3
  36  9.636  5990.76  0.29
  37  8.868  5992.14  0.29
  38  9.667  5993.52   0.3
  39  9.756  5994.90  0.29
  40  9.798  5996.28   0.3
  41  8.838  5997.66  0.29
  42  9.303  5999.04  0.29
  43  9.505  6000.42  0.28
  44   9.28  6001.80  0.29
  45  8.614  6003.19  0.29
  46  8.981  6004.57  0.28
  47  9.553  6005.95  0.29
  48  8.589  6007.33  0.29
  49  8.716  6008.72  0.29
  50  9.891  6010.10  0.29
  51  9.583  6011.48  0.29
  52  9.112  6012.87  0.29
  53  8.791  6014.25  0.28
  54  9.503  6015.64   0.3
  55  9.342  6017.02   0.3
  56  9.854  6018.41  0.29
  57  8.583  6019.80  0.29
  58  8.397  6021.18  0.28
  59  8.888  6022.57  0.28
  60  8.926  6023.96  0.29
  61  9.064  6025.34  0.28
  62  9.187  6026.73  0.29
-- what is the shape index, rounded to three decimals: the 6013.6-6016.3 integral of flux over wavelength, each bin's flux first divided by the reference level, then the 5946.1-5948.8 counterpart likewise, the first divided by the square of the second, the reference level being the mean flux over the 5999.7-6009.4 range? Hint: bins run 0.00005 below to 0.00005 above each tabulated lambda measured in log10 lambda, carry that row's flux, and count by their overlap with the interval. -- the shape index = 0.338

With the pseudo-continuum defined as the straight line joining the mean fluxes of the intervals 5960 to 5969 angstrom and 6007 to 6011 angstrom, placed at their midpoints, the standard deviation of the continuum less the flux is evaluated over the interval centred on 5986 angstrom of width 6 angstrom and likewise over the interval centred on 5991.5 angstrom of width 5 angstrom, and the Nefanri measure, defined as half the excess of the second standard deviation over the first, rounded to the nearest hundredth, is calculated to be -0.04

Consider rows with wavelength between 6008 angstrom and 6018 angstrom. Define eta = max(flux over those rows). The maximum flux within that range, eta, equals 9.891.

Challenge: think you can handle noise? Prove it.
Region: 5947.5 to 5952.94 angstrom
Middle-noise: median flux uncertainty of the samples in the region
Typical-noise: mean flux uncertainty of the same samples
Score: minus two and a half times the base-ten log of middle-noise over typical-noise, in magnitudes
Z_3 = -0.0088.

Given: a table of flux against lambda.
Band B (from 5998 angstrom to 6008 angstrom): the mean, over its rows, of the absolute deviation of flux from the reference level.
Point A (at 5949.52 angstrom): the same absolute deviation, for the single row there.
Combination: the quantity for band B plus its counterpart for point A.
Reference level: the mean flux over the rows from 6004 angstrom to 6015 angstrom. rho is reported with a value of 1.05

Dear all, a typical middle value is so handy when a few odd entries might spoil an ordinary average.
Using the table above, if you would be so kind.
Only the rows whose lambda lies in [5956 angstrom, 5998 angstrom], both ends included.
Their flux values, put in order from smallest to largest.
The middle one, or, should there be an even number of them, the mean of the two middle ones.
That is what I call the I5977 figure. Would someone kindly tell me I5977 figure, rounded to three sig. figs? 9.54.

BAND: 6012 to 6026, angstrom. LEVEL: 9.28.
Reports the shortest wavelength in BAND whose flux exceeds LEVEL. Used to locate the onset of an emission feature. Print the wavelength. 6015.64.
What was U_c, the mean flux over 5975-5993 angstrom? 9.28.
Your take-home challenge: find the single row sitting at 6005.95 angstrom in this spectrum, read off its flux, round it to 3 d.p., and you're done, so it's 9.553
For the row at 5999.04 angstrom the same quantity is 9.303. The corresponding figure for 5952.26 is 9.076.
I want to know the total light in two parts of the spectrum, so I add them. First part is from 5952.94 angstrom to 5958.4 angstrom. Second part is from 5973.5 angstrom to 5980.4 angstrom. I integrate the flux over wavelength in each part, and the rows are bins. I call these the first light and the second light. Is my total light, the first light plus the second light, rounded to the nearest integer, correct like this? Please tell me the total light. 115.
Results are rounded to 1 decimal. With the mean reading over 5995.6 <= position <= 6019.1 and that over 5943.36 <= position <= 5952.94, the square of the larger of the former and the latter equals 92.9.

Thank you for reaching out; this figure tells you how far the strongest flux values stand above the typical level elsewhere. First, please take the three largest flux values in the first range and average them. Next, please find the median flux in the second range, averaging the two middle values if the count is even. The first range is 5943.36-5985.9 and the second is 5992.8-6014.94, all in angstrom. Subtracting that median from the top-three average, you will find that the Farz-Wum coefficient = 0.83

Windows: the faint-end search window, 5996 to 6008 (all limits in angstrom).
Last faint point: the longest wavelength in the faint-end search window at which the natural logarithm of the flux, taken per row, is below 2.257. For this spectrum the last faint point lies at 6007.33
